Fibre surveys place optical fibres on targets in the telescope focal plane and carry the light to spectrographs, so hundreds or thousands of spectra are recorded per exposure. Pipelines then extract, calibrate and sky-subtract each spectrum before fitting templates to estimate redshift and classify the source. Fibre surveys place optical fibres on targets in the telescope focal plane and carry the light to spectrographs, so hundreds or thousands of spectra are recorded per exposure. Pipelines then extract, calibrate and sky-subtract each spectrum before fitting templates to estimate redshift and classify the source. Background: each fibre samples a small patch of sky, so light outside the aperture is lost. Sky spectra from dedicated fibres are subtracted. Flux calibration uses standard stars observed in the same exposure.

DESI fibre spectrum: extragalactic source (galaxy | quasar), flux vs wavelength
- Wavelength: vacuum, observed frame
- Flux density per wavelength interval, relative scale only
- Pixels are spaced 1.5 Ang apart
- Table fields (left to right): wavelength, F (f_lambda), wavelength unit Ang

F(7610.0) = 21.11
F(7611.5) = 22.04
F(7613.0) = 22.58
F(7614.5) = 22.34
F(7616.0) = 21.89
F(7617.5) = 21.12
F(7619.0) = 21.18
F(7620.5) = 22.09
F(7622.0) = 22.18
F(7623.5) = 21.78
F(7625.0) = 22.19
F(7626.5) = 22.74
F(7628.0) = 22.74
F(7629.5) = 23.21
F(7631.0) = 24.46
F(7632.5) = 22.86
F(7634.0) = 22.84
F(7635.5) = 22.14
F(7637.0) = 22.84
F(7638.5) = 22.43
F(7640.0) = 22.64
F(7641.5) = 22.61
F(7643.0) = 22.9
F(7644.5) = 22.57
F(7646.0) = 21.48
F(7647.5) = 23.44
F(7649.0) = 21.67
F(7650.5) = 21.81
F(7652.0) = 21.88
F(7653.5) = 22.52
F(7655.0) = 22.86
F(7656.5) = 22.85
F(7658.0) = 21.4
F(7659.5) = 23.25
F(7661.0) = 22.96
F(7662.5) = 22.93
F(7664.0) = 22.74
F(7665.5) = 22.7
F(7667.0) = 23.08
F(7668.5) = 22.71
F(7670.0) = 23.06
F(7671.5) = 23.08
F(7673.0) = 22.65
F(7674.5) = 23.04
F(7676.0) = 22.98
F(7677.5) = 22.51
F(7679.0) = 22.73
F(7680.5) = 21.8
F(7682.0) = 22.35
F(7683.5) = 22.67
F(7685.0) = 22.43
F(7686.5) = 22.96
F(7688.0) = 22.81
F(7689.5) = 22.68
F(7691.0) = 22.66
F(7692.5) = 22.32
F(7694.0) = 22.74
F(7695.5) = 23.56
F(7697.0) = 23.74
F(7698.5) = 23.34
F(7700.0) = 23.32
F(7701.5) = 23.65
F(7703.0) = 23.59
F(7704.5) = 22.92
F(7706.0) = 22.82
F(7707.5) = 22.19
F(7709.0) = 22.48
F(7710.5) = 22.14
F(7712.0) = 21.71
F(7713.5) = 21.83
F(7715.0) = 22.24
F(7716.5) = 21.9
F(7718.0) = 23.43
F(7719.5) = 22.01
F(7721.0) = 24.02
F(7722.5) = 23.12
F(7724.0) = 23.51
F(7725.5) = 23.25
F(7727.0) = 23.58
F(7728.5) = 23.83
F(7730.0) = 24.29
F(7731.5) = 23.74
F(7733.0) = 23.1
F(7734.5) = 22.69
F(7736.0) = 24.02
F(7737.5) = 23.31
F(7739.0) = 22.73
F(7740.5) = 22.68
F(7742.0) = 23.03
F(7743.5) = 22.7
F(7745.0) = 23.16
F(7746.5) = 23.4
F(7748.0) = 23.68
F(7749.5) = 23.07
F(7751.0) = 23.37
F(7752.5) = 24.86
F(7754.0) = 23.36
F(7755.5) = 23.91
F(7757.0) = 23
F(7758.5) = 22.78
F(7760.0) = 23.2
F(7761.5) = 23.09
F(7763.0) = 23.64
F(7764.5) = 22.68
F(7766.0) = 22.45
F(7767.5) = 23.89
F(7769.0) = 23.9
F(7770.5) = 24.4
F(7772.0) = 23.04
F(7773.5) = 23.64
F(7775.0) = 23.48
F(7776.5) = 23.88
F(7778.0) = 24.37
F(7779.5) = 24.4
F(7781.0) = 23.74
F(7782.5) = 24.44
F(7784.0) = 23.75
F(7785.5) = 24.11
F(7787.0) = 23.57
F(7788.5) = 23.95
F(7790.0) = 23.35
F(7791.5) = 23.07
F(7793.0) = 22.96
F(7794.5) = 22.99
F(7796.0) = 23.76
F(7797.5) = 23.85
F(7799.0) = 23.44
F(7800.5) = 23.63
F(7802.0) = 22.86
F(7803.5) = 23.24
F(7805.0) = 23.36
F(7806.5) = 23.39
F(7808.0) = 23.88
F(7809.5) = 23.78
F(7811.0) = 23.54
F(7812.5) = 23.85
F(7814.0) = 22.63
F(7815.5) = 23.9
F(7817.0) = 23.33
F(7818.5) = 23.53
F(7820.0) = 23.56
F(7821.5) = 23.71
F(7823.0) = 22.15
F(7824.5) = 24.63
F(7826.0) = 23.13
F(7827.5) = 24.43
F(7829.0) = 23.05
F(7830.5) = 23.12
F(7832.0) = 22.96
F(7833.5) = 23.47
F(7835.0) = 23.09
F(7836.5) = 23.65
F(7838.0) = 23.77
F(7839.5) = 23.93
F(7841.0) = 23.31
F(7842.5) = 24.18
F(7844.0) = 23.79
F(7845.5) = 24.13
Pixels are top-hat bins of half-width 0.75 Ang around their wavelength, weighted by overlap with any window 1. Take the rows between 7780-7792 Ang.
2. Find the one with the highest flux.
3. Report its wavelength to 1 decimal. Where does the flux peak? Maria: 7782.5 Ang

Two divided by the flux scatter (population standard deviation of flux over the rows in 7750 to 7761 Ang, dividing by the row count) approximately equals 3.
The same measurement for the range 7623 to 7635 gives 3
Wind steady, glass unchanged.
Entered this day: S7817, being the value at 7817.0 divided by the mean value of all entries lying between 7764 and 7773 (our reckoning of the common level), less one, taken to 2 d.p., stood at 0.00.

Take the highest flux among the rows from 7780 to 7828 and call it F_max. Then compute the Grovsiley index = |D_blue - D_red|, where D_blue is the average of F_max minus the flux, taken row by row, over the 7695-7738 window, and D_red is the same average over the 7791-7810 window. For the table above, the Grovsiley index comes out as 0.3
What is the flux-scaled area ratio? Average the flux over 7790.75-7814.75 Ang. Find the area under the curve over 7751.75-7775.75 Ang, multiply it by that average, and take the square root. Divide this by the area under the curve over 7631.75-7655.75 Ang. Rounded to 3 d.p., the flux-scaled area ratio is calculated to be 0.213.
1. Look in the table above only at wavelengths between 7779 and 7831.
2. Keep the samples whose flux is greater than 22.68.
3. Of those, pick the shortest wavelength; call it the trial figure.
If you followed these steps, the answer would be 7779.5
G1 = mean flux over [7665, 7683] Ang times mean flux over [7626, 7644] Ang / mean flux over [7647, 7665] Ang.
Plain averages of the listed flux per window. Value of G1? 23.1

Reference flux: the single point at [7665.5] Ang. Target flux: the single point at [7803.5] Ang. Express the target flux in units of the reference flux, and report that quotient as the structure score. 1.02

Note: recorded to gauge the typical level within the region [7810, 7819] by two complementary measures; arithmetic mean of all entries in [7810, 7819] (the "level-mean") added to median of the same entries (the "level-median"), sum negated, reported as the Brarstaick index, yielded -47.0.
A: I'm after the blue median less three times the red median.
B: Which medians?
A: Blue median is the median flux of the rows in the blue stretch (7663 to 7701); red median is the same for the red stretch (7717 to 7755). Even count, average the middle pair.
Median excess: -47.3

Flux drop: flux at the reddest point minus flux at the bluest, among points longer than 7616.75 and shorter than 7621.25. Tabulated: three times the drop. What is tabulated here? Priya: 2.9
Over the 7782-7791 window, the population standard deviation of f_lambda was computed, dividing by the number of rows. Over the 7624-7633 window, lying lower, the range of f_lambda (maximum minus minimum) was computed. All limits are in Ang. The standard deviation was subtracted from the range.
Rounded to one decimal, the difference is 1.9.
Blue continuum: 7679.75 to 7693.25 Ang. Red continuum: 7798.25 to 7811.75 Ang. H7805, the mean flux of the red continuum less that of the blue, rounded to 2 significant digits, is 0.94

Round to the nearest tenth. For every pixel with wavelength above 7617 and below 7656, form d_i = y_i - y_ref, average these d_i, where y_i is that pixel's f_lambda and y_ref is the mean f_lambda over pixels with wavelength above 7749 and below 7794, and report -1.1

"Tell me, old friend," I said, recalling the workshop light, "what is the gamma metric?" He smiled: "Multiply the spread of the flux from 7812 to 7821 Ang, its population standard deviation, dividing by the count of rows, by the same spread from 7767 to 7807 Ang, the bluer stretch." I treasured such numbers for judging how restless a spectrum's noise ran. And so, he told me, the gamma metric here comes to 0.19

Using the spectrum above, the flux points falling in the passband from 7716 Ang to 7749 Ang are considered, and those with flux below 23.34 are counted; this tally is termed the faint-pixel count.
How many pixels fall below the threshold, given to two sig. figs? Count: 12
